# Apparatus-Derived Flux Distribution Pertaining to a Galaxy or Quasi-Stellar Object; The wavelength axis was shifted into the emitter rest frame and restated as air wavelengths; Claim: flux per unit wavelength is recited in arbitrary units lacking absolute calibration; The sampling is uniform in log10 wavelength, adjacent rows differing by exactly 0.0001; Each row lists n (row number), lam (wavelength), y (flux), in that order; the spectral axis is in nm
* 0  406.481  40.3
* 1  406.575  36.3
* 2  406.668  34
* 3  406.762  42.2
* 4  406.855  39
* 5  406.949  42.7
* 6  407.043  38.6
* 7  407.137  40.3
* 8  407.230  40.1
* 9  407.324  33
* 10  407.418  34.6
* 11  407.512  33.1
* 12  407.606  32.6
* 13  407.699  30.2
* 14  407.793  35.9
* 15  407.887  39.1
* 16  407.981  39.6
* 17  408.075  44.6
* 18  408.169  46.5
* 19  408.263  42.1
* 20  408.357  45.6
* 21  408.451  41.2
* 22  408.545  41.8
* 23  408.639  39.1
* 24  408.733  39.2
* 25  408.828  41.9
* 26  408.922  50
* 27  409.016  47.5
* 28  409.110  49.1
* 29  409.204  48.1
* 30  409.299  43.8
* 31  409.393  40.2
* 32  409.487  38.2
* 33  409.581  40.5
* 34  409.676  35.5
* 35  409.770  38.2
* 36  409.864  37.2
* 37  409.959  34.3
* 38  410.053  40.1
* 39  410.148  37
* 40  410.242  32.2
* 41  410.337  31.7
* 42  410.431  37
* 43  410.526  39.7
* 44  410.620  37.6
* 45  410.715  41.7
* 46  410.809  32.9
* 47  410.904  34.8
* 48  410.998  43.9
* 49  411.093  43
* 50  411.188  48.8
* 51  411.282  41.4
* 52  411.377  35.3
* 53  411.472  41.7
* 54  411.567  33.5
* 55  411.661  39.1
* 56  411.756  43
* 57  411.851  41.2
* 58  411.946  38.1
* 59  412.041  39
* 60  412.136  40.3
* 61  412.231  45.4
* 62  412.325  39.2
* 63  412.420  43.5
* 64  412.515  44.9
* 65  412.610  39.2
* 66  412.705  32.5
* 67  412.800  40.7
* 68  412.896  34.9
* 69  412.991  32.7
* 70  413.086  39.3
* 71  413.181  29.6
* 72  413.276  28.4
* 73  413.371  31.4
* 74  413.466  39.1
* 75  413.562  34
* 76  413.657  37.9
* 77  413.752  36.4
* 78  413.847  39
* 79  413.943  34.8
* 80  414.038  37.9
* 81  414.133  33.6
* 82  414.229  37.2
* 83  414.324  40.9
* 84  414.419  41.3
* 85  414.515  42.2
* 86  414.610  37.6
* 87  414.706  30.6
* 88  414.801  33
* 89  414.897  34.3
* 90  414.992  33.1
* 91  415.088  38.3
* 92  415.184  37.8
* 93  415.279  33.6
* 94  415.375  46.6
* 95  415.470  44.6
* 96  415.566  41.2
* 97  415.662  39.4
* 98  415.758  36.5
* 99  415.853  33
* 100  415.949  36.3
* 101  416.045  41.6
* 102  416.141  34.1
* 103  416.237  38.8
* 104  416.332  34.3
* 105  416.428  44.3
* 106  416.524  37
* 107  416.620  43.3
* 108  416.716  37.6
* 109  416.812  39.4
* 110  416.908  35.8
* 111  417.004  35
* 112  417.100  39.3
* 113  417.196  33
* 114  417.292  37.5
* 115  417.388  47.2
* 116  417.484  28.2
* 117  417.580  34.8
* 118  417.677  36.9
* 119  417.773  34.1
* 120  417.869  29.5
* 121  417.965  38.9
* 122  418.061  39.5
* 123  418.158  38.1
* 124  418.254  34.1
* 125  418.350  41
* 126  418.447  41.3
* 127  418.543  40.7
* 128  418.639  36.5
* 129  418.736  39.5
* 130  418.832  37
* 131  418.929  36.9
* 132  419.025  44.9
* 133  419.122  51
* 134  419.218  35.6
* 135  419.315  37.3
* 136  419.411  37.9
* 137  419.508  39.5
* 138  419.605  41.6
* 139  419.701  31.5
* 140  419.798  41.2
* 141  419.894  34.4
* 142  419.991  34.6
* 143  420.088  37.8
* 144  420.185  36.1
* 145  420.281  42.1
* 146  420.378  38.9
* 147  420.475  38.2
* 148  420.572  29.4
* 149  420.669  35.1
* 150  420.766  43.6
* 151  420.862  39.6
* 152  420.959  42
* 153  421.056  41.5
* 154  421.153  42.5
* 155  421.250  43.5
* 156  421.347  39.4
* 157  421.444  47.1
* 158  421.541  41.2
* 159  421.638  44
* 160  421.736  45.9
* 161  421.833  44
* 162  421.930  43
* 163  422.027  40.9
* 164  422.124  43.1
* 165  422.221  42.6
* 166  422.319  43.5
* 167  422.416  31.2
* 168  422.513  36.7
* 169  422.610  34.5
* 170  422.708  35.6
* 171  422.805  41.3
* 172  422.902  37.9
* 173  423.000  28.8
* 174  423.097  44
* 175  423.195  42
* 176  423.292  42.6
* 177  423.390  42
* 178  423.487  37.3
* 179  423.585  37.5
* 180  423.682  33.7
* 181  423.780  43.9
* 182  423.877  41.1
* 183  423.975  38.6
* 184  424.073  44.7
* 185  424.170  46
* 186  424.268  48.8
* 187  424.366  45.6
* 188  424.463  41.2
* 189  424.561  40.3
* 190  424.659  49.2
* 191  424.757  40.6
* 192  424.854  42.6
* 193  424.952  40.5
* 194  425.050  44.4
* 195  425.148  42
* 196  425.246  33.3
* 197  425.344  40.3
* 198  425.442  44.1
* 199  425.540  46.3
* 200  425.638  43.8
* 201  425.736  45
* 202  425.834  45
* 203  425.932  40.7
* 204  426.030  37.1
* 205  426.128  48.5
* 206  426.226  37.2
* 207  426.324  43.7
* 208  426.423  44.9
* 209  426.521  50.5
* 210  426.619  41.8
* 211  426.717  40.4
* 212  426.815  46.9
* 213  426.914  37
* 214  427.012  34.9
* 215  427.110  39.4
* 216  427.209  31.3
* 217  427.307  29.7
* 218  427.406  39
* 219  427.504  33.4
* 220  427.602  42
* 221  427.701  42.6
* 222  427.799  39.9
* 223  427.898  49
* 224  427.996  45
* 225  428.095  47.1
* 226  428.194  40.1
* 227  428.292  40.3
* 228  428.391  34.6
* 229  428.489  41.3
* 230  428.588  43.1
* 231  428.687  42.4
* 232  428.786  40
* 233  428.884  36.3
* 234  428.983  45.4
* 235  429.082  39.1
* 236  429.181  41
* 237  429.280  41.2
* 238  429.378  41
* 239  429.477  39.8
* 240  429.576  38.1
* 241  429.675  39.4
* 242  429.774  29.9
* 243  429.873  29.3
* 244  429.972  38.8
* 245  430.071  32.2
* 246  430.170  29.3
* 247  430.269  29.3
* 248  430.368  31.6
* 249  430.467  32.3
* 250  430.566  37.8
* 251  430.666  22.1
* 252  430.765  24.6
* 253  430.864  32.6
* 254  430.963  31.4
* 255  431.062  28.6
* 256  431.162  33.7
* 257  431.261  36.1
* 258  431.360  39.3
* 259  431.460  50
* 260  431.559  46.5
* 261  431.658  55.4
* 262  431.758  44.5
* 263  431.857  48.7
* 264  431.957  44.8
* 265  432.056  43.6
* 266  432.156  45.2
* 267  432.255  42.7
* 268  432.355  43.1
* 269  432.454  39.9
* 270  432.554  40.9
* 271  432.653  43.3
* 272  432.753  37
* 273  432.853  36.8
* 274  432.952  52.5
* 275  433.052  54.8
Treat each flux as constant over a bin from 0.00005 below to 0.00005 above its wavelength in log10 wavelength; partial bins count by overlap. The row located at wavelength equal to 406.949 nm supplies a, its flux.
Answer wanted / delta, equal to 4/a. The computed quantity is 0.094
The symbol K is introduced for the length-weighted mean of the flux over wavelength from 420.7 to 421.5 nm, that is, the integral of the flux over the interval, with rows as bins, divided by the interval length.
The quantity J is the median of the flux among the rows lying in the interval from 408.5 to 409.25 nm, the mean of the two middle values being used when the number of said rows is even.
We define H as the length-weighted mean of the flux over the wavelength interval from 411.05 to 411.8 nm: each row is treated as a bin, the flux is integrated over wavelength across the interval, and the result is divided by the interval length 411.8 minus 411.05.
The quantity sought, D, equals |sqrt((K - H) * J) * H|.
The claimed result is 340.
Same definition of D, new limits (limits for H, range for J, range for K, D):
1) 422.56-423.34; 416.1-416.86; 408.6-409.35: 604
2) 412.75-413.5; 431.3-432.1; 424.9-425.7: 634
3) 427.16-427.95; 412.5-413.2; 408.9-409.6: 585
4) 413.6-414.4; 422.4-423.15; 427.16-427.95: 232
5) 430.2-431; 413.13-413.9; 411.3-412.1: 530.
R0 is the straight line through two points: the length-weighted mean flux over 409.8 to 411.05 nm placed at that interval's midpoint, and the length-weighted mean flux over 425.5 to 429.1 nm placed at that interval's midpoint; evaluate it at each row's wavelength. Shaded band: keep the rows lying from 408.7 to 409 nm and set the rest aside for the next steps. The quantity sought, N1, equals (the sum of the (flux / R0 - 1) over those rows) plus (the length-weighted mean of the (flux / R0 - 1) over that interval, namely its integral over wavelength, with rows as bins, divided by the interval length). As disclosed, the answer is 0.80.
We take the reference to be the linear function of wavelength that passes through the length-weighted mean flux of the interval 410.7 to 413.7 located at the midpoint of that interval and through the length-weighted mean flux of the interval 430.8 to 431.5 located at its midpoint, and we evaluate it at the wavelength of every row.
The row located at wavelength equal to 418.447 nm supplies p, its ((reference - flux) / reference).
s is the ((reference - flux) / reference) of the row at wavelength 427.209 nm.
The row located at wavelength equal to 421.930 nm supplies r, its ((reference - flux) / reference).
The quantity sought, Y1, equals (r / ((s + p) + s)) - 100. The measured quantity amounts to -101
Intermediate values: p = -0.10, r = -0.16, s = 0.13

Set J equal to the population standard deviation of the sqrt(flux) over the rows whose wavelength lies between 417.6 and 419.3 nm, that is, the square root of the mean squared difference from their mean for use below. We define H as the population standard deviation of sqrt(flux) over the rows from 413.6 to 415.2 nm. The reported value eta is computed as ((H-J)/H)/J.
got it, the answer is -1.1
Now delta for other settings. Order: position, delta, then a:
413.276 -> 0.141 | 28.4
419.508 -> 0.101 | 39.5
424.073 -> 0.089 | 44.7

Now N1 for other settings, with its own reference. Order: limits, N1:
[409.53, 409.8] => 0.14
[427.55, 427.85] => 0.02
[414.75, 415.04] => -0.49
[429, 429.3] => -0.11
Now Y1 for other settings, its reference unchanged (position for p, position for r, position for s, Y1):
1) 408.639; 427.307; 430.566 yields -101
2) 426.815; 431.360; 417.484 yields -101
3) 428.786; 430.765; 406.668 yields -98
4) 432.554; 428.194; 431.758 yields -100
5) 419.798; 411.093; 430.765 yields -100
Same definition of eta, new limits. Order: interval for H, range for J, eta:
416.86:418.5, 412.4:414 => -0.1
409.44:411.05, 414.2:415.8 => -0.8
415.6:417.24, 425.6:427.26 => -1.2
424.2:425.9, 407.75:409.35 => -0.2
